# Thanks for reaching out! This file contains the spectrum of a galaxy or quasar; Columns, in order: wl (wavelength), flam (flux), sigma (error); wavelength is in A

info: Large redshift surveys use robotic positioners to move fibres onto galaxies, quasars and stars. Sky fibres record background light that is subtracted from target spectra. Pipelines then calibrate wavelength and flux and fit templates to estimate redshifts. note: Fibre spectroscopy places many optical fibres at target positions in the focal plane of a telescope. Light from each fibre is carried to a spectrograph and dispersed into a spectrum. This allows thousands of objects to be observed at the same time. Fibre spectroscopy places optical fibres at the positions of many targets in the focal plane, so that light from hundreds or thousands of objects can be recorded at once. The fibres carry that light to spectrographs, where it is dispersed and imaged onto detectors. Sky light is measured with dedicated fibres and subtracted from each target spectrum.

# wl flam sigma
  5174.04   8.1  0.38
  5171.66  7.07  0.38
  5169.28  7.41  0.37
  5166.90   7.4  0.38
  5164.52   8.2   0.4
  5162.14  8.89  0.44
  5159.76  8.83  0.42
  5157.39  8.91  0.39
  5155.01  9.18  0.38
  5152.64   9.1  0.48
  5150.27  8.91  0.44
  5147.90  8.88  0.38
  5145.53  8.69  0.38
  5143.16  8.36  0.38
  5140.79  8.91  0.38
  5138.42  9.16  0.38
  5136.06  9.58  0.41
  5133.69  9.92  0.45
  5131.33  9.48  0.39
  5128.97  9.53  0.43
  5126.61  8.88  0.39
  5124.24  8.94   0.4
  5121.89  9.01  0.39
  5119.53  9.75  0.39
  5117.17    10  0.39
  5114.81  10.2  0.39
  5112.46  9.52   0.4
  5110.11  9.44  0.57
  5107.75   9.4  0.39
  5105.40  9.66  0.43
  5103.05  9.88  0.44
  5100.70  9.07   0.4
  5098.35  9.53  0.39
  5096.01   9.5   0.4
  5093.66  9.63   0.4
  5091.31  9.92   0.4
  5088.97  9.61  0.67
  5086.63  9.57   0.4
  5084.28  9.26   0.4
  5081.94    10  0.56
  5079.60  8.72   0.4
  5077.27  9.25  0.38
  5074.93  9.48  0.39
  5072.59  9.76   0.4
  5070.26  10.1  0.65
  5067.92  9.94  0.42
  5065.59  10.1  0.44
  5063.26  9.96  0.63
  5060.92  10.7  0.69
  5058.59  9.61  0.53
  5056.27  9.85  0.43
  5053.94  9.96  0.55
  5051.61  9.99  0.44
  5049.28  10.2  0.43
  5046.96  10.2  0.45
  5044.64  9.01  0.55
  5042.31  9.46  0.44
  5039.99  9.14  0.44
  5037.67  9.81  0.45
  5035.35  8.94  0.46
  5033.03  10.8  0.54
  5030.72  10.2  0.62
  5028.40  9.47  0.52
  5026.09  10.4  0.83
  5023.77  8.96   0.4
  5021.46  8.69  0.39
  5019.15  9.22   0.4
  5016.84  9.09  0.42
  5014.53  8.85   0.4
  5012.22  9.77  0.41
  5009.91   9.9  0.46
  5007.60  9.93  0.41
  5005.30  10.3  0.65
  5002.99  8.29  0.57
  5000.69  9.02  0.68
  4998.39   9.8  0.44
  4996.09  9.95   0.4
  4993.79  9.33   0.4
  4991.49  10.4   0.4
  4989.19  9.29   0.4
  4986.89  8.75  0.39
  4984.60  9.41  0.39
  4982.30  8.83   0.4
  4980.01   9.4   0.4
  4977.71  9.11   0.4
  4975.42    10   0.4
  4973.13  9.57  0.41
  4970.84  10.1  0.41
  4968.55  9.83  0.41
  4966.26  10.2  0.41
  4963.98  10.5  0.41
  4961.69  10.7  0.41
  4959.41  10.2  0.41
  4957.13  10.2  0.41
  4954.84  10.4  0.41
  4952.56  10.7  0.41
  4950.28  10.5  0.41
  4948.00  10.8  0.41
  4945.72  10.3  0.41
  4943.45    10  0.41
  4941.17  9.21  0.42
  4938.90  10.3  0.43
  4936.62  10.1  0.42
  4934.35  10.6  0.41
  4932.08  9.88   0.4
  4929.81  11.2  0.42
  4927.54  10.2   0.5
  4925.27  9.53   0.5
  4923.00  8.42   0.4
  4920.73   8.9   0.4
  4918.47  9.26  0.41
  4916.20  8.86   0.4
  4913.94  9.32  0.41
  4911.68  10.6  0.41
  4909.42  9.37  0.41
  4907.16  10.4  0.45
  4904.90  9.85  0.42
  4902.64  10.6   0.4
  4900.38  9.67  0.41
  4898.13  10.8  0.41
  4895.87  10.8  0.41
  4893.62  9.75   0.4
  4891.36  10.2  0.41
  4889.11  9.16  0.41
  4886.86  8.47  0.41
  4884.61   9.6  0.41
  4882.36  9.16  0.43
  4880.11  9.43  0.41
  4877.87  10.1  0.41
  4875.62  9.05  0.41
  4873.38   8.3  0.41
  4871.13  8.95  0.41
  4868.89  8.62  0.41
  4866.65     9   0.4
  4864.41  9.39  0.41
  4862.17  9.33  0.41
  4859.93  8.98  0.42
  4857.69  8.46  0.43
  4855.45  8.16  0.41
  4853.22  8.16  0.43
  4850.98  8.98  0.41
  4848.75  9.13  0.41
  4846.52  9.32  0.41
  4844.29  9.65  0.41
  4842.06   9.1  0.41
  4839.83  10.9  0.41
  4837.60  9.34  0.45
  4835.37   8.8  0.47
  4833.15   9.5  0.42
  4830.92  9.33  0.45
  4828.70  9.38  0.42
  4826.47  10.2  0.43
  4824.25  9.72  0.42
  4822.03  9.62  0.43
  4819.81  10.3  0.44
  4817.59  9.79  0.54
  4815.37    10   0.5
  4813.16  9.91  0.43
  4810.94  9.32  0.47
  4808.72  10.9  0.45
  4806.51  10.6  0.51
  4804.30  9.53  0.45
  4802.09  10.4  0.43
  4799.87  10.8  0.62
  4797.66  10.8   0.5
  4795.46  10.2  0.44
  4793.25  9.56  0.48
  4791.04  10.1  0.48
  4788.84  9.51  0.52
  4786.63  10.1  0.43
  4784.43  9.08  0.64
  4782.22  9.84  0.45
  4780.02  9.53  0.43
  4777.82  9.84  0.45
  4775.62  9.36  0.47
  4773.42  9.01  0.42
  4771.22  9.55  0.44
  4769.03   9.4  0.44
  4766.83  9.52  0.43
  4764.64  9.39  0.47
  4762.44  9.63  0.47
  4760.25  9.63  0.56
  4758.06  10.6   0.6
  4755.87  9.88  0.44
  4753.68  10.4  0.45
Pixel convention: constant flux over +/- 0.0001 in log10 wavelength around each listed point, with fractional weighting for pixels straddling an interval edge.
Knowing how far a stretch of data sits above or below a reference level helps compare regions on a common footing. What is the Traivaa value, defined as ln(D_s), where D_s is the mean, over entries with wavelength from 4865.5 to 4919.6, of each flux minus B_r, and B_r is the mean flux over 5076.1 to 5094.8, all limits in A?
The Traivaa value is -2.8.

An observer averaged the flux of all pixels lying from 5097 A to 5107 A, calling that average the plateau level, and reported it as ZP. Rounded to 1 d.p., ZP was 9.5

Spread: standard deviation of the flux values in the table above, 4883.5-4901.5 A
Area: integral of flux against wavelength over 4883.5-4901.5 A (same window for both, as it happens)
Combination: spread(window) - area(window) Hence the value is -176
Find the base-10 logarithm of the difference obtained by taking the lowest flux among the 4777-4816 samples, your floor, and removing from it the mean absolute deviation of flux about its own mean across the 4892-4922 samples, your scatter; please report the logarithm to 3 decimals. 0.928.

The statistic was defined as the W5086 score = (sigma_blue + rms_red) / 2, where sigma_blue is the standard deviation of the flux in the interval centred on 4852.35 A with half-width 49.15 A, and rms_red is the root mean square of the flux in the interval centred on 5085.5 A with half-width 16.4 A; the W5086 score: 5.12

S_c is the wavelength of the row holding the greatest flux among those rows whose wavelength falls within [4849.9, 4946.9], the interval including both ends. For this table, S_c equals 4929.81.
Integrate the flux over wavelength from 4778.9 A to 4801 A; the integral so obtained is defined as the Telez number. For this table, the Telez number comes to 220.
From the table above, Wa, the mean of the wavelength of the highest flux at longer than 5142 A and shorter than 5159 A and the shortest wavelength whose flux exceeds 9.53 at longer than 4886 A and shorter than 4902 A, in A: 5023.2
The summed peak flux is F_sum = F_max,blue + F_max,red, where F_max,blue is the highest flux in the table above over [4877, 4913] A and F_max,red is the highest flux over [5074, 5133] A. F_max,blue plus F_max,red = 21.0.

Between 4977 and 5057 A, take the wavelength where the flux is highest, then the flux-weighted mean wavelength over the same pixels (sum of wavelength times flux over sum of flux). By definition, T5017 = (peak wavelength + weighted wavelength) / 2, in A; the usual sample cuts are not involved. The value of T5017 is 5025.2 A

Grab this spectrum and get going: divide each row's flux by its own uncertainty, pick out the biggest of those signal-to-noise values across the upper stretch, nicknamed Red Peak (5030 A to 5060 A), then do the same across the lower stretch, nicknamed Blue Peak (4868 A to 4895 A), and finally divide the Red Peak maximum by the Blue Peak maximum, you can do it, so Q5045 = 0.95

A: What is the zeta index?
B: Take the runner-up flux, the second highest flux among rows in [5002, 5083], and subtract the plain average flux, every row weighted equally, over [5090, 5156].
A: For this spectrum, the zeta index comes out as 1.3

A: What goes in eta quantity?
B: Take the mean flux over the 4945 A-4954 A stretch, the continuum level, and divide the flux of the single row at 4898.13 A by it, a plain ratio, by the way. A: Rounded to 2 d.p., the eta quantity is 1.02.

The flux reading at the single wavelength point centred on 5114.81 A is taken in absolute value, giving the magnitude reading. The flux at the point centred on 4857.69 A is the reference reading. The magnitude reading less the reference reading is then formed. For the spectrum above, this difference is 1.7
